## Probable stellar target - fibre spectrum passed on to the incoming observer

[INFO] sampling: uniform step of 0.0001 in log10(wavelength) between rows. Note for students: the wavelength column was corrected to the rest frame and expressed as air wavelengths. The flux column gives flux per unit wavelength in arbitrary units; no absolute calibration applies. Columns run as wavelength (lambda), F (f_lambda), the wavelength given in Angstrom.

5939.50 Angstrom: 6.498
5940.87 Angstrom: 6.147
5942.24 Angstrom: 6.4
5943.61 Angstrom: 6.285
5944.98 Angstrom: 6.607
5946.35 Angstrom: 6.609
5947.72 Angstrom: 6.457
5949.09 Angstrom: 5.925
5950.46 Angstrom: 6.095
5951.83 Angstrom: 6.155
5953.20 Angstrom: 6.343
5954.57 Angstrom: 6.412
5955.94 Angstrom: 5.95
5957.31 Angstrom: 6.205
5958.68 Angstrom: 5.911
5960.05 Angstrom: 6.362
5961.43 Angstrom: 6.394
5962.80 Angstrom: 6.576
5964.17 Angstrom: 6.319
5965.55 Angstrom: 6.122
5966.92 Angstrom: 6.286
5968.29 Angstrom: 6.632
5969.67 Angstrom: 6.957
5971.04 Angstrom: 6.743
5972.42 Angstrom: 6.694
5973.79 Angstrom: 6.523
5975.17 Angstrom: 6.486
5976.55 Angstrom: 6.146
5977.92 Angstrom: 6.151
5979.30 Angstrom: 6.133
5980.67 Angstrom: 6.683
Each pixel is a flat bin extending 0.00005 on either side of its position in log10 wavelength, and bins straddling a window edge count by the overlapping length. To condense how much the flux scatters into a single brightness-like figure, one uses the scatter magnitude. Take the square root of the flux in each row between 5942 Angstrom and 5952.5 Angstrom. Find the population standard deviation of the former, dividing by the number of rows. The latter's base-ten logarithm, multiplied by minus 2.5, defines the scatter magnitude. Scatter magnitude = 3.34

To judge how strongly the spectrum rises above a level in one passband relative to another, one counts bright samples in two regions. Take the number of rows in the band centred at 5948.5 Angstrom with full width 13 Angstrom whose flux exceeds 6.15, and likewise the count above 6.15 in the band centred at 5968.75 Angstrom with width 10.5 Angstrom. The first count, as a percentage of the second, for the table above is 114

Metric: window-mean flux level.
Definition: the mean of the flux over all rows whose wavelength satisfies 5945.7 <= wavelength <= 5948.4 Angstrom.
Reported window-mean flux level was 6.53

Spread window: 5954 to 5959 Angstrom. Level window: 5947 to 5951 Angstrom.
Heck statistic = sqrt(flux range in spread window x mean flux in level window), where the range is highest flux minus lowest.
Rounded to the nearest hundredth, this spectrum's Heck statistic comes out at 1.76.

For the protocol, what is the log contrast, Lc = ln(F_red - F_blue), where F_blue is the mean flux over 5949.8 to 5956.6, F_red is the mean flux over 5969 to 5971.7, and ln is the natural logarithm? -0.4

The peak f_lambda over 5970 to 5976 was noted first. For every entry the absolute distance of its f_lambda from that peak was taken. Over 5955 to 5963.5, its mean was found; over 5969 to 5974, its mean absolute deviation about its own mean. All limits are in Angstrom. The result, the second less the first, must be -0.41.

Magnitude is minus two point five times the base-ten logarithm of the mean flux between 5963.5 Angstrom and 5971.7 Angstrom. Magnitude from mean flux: -2.03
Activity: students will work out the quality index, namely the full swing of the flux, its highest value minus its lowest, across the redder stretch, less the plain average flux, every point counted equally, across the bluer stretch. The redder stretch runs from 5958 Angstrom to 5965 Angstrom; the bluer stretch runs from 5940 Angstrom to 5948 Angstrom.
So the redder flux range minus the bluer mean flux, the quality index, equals -5.75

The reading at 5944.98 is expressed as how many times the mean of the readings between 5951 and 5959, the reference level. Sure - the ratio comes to 1.07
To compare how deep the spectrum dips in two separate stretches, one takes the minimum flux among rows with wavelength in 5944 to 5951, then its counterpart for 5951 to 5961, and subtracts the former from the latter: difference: -0.01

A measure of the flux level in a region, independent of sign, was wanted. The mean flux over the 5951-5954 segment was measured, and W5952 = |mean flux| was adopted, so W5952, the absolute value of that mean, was 6.25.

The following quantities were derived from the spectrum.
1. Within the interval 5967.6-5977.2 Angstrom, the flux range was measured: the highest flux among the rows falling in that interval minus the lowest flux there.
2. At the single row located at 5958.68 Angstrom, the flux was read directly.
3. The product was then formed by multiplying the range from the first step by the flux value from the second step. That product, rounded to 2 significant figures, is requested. 4.8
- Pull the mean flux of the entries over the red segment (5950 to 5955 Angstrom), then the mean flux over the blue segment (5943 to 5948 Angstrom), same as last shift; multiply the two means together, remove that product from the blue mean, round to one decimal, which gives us -34.1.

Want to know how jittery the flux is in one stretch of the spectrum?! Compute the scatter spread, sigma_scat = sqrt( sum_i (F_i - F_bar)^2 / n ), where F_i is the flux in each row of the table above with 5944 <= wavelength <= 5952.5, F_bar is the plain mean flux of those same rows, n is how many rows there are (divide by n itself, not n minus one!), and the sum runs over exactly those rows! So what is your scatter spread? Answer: 0.26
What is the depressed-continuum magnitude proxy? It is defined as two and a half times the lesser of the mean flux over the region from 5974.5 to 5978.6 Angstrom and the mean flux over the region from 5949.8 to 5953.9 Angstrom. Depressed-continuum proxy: 15.5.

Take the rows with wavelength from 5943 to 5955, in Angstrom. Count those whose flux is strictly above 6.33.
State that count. 5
